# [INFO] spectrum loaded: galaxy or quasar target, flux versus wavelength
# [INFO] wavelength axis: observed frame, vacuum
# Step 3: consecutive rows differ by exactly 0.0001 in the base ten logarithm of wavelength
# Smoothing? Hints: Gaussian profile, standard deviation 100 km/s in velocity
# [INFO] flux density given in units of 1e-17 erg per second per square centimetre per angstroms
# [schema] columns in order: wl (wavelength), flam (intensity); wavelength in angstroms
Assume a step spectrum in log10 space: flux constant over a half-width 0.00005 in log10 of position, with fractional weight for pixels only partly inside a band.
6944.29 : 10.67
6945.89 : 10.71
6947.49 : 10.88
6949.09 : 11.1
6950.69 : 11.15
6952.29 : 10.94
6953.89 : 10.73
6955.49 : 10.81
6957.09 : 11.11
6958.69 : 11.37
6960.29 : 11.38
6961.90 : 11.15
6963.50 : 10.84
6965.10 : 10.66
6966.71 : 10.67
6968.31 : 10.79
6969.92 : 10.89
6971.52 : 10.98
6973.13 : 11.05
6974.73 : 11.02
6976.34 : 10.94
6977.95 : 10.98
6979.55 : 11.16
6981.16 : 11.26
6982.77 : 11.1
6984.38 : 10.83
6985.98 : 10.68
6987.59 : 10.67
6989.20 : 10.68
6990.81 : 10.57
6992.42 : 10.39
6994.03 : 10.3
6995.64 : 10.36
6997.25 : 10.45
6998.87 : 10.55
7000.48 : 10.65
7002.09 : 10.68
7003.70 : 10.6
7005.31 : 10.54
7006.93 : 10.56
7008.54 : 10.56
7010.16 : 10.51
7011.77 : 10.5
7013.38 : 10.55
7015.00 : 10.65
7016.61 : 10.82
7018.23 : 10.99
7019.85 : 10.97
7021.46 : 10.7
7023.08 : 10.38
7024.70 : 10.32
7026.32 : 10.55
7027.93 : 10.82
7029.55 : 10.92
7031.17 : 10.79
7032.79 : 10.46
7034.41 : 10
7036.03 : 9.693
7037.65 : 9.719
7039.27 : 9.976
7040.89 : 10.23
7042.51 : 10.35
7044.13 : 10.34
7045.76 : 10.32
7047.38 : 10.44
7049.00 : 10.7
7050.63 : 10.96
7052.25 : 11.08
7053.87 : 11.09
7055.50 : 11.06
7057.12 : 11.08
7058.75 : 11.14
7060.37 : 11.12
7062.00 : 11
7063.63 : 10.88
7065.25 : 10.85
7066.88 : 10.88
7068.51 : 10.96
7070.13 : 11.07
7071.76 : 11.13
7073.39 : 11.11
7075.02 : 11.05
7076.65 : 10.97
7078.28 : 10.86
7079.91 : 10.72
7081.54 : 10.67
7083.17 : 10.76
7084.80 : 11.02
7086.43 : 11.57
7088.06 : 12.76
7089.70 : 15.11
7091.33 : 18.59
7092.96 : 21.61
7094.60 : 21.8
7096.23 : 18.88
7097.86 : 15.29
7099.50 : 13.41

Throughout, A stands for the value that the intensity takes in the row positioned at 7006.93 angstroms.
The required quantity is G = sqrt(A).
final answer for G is 3.25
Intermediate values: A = 10.56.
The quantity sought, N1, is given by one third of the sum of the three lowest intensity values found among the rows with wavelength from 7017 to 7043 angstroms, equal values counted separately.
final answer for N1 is 9.8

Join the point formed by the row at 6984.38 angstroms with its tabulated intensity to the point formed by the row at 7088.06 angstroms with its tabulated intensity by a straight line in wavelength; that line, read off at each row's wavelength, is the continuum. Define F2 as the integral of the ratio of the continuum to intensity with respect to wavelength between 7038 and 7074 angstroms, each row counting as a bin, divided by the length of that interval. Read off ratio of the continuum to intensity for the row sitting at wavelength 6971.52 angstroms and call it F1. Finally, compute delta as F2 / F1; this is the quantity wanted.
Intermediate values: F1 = 0.96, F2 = 1.13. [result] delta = 1.17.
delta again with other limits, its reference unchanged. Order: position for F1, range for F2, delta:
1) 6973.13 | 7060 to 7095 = 1.10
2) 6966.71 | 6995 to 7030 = 1.09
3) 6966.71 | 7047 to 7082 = 1.14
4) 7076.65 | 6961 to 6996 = 0.87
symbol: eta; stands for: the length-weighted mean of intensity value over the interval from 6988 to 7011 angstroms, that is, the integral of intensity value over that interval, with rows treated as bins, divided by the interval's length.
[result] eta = 10.5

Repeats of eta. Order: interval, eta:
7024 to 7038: 10.4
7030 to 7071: 10.7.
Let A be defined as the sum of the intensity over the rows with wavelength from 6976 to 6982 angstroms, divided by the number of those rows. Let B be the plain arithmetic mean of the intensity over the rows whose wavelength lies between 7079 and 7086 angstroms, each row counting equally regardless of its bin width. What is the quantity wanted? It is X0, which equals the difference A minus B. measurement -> 0.3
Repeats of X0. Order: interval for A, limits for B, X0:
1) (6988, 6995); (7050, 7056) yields -0.6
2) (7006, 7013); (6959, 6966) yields -0.5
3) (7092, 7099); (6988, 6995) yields 8.9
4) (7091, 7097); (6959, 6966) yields 9.2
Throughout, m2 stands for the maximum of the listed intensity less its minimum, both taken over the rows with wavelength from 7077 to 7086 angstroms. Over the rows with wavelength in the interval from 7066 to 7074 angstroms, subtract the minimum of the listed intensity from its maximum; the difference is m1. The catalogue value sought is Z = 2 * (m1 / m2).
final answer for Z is 1.4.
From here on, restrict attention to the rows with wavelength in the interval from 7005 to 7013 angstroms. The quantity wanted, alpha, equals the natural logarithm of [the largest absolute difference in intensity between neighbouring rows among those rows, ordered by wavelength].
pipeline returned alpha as -3.0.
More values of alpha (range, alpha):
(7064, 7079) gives -2.2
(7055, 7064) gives -2.1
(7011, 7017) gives -1.8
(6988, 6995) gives -1.7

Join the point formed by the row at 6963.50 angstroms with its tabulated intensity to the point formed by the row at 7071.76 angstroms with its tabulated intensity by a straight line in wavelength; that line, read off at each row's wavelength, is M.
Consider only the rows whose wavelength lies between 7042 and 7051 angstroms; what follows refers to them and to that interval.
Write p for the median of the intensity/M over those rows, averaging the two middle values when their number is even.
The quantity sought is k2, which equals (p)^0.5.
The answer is 0.970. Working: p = 0.94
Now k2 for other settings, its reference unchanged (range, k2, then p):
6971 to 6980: 1.006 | 1.01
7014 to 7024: 0.990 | 0.98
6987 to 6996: 0.980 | 0.96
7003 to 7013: 0.981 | 0.96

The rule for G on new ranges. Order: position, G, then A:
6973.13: 3.32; 11.05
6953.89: 3.28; 10.73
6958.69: 3.37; 11.37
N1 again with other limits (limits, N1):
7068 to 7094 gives 10.7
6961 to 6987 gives 10.7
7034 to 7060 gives 9.8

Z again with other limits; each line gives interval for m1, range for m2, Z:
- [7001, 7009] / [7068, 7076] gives 1.6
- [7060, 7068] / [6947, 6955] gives 1.3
